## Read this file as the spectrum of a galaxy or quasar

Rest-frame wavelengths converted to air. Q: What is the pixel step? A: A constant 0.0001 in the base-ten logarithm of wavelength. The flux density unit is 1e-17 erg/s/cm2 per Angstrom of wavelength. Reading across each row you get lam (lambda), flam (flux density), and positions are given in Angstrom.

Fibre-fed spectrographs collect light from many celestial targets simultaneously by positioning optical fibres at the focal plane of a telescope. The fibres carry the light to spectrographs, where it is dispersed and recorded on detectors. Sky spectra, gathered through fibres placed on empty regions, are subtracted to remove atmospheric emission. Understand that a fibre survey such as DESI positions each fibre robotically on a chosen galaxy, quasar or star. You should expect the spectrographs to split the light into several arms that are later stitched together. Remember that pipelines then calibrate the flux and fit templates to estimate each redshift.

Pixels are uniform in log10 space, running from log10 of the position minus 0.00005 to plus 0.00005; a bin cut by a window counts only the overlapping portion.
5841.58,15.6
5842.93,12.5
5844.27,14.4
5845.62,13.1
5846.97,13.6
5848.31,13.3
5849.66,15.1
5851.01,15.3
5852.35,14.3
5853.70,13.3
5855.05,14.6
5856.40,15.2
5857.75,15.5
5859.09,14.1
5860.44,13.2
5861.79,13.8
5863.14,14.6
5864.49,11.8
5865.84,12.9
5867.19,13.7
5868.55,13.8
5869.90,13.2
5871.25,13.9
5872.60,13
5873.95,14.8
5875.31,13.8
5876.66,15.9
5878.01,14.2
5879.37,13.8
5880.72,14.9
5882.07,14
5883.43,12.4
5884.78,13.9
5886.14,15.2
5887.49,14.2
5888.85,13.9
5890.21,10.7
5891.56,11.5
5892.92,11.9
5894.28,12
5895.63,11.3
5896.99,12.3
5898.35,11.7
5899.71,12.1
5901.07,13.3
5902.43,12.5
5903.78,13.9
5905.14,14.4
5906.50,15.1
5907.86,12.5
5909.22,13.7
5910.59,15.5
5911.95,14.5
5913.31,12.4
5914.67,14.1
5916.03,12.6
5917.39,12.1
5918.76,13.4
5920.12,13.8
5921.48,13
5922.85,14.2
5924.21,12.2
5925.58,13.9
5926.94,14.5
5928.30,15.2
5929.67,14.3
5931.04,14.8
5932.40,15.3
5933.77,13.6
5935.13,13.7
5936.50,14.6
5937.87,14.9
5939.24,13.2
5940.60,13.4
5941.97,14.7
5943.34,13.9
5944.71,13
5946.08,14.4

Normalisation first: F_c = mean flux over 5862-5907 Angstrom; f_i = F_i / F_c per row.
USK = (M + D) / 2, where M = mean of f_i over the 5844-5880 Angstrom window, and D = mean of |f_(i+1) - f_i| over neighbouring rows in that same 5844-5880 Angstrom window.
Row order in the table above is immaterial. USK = 0.562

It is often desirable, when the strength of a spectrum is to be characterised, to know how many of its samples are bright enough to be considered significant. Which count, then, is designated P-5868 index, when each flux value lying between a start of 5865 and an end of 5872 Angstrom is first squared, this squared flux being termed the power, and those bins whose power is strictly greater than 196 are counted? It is 0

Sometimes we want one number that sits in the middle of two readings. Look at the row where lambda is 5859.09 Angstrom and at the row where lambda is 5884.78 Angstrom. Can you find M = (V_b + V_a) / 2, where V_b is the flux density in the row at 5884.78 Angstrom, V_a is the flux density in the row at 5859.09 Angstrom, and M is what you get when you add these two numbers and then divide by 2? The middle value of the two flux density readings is 14.0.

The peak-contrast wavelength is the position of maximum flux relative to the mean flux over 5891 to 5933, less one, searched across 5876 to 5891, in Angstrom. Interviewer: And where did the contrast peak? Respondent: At 5876.66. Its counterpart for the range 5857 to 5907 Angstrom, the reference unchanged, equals 5876.66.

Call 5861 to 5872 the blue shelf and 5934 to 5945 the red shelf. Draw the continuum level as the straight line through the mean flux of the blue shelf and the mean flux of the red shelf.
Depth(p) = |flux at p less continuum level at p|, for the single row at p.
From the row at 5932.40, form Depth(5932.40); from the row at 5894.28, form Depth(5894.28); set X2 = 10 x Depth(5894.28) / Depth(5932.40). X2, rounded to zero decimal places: 12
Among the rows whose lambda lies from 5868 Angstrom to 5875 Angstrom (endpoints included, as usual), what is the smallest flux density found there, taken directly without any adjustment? 13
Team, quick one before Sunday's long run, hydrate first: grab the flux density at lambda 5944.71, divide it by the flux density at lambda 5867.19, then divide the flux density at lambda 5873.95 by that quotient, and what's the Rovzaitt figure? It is 15.6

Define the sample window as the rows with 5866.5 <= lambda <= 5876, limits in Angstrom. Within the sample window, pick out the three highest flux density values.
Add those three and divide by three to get 14.2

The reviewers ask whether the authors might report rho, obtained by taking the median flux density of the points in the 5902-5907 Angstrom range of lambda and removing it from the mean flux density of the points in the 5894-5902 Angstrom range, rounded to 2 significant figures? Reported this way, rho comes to -2.0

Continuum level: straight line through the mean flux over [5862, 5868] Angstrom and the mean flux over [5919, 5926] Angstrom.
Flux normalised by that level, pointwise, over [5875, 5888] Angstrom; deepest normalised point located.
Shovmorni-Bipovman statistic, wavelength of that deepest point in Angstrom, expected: 5883.43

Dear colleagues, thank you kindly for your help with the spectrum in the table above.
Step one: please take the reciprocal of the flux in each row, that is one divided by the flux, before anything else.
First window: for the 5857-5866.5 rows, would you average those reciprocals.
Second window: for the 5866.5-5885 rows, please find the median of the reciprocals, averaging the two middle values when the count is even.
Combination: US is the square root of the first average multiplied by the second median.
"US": 0.0728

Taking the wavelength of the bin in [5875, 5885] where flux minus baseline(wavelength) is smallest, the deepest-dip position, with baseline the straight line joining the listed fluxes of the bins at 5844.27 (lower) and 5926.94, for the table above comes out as 5883.43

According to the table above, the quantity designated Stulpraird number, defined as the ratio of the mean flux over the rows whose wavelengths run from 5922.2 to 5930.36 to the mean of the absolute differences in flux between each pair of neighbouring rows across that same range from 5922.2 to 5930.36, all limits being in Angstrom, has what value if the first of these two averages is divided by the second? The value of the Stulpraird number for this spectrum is 11.9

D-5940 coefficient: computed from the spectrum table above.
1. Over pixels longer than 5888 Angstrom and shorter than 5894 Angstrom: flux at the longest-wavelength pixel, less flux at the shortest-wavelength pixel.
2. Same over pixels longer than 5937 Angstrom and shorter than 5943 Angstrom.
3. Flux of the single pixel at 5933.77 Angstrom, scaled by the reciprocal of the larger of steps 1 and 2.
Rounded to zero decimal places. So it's -68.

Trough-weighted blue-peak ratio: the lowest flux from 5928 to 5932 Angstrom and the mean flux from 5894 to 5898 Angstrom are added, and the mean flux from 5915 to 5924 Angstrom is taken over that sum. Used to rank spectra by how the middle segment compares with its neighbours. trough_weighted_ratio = 0.504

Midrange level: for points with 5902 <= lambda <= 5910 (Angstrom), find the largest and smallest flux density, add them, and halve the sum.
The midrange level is 13.8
